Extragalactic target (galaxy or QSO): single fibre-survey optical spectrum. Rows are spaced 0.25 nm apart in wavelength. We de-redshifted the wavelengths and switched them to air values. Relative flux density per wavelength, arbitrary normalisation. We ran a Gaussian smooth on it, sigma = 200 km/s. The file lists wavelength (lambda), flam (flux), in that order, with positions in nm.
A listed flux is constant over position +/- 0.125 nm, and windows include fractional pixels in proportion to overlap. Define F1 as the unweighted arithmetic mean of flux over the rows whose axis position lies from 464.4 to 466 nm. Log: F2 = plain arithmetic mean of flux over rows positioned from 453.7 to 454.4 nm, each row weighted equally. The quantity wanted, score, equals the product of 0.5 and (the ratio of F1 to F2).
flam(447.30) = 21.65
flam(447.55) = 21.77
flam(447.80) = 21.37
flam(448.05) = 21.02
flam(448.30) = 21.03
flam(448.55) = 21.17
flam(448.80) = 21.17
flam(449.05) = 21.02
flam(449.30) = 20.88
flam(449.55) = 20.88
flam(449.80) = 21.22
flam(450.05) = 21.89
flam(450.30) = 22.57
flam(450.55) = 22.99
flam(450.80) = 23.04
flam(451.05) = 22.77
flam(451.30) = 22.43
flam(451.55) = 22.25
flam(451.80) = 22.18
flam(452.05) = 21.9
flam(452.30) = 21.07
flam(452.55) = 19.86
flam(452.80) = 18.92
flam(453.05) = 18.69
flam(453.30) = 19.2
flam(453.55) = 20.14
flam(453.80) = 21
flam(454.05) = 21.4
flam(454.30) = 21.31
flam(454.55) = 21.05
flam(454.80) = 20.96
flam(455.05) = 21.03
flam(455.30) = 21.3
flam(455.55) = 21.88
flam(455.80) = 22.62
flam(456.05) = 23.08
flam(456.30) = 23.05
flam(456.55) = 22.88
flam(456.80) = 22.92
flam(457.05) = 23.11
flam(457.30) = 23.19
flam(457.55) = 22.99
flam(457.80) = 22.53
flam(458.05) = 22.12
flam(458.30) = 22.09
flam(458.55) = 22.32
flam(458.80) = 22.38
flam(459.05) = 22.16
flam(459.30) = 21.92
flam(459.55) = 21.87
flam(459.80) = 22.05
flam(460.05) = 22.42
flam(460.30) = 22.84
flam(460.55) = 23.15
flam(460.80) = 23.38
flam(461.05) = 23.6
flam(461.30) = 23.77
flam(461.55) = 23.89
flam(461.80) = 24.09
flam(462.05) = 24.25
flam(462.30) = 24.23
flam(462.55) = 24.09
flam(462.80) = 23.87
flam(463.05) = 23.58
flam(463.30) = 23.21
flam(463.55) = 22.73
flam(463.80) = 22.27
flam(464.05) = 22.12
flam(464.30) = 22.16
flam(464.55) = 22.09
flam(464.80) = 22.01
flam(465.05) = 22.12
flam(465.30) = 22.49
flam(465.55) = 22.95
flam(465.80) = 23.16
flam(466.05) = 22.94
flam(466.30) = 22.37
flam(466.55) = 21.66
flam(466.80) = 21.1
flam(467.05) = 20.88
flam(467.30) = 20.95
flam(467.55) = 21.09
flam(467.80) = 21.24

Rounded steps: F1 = 22.5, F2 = 21.2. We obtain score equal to 0.529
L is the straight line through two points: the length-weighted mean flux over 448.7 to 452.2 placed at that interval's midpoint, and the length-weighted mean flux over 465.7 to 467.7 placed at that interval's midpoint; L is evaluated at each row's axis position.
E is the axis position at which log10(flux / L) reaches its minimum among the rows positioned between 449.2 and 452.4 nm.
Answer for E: 449.30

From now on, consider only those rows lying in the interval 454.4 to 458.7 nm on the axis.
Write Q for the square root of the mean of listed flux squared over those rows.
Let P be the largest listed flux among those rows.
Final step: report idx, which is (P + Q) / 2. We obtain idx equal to 22.8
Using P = 23.19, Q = 22.3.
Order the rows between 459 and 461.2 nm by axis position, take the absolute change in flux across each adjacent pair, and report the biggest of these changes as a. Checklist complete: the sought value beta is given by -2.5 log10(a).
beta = 0.9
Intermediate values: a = 0.42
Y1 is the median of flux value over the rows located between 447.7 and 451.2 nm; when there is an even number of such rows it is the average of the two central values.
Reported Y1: 21.2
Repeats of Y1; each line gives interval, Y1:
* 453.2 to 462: 22.4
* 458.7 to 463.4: 23.4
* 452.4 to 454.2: 19.9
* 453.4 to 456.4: 21.3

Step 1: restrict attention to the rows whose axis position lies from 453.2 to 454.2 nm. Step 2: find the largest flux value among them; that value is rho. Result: 21.4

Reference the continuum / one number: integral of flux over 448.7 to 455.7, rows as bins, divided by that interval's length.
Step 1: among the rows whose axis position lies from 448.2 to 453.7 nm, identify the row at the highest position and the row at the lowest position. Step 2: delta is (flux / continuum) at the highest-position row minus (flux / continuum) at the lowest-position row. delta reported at -0.042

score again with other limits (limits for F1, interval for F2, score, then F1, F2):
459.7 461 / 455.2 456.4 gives 0.509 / 22.8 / 22.4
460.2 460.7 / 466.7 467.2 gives 0.548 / 23.0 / 21.0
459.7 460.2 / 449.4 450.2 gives 0.521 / 22.2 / 21.3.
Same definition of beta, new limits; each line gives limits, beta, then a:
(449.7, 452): 0.4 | 0.68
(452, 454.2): -0.2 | 1.21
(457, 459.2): 0.8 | 0.46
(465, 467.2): 0.4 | 0.71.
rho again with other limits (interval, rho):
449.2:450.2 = 21.89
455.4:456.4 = 23.08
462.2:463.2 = 24.23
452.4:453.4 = 19.86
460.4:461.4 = 23.77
